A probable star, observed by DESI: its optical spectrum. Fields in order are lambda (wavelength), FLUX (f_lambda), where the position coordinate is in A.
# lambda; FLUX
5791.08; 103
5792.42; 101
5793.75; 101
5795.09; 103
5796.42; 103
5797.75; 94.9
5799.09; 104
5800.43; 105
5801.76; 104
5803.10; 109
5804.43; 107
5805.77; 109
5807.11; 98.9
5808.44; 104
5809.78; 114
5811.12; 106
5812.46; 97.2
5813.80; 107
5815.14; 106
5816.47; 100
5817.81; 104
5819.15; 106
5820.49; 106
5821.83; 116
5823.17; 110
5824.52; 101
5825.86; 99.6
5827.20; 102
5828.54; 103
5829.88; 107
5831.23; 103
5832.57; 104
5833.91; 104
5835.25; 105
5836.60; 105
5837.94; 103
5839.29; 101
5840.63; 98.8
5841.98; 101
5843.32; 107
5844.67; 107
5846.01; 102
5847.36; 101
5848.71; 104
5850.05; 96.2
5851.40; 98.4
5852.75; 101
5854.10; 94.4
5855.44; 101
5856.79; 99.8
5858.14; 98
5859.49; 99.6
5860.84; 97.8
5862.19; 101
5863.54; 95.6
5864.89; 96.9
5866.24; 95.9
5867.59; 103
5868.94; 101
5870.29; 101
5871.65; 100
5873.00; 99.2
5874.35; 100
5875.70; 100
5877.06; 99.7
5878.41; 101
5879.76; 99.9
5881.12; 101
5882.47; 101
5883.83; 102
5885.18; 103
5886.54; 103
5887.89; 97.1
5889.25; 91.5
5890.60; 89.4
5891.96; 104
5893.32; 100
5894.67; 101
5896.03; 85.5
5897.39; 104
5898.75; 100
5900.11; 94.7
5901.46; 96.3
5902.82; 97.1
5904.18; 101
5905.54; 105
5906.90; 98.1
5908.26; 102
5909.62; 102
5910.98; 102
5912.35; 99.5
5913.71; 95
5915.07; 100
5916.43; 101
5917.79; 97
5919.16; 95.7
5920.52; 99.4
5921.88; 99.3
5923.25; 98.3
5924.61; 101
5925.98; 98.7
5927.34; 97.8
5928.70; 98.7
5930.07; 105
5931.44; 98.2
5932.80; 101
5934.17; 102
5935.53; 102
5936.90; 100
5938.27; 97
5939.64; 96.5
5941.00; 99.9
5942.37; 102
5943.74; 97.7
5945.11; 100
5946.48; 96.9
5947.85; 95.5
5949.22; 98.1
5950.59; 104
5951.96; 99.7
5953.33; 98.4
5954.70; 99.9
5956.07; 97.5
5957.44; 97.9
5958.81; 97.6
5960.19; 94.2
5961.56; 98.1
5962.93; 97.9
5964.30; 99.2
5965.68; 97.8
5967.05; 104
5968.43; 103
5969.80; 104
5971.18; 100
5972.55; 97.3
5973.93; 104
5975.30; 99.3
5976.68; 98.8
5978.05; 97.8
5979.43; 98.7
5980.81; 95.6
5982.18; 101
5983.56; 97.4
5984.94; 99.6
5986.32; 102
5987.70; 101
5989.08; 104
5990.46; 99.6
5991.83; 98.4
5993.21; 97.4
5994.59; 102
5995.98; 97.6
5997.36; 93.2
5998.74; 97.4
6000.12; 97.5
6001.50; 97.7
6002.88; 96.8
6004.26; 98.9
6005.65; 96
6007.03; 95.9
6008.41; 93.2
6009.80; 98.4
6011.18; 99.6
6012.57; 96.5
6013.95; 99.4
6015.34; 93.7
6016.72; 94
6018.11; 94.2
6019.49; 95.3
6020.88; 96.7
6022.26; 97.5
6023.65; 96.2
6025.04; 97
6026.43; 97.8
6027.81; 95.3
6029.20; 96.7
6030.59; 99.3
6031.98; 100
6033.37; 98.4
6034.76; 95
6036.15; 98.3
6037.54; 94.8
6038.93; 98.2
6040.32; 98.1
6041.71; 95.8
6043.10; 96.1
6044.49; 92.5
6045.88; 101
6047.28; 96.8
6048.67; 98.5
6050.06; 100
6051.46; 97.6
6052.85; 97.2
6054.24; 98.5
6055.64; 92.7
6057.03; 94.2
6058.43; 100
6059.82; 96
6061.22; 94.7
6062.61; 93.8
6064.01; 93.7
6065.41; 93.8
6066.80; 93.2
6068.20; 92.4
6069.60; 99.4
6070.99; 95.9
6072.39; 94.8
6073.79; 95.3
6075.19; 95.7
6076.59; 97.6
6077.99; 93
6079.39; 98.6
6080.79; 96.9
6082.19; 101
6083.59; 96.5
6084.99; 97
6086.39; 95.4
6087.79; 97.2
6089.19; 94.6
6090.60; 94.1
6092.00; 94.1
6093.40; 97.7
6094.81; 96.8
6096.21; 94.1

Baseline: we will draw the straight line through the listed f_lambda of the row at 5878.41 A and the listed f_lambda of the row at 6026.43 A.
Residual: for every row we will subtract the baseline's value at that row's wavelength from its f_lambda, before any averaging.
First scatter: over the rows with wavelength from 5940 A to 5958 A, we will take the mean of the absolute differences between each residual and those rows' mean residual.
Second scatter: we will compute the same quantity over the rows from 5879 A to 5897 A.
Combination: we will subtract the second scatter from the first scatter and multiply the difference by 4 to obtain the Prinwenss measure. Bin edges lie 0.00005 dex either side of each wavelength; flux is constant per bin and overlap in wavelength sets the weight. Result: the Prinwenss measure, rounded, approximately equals -11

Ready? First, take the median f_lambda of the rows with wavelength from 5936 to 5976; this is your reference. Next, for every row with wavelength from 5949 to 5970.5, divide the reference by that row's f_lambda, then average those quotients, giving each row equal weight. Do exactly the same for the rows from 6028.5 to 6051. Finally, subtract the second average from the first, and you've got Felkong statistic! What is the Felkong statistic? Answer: -0.020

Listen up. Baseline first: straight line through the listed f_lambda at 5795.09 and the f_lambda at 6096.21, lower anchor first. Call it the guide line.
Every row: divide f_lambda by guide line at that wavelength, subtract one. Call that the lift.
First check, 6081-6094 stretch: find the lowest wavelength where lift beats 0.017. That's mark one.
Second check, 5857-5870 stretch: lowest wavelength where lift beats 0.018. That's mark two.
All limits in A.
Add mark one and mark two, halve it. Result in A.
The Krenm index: 5974.9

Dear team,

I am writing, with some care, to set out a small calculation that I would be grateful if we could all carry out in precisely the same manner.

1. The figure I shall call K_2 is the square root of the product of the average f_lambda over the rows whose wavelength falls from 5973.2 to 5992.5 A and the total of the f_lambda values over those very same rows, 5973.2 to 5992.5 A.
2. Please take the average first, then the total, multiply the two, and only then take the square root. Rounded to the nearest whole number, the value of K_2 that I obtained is 373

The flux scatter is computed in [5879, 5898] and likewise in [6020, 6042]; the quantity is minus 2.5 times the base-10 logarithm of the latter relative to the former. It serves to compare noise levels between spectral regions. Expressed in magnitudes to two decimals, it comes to 1.45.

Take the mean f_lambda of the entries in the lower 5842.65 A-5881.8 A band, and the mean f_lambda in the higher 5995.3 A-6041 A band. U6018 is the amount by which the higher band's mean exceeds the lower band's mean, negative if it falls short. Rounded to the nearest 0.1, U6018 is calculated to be -3.3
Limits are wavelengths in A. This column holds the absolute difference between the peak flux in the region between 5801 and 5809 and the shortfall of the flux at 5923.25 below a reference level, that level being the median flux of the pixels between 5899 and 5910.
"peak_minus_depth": 108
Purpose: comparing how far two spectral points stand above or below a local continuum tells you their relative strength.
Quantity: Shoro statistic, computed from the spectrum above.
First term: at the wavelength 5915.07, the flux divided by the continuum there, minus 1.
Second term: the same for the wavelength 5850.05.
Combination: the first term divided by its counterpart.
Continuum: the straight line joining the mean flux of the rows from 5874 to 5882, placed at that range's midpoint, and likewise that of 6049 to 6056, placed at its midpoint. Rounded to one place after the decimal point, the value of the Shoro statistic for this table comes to -0.1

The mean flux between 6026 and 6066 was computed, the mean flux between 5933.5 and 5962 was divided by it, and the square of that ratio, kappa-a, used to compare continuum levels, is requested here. 1.04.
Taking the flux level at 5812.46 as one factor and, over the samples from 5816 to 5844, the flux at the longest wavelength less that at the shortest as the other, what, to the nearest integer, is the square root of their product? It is 26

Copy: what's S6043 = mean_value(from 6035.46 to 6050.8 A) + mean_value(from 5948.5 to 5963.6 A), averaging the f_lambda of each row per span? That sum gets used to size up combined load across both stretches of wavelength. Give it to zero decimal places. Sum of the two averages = 196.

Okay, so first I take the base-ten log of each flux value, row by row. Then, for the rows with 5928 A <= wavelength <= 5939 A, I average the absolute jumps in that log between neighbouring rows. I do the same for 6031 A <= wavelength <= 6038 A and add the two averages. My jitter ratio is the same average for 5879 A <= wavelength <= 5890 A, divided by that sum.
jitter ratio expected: 0.35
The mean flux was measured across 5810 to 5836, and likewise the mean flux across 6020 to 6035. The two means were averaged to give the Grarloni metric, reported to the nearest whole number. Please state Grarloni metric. 101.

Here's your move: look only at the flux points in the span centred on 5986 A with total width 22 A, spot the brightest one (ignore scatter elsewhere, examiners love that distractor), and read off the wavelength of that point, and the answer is 5989.08 A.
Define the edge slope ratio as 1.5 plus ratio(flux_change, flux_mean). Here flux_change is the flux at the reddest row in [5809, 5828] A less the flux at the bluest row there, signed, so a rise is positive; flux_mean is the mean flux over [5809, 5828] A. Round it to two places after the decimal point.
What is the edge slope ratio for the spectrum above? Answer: 1.39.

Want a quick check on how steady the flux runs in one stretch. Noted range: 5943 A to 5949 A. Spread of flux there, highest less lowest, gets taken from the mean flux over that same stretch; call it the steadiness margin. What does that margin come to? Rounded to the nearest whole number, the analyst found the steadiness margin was 93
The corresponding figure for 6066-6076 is 88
